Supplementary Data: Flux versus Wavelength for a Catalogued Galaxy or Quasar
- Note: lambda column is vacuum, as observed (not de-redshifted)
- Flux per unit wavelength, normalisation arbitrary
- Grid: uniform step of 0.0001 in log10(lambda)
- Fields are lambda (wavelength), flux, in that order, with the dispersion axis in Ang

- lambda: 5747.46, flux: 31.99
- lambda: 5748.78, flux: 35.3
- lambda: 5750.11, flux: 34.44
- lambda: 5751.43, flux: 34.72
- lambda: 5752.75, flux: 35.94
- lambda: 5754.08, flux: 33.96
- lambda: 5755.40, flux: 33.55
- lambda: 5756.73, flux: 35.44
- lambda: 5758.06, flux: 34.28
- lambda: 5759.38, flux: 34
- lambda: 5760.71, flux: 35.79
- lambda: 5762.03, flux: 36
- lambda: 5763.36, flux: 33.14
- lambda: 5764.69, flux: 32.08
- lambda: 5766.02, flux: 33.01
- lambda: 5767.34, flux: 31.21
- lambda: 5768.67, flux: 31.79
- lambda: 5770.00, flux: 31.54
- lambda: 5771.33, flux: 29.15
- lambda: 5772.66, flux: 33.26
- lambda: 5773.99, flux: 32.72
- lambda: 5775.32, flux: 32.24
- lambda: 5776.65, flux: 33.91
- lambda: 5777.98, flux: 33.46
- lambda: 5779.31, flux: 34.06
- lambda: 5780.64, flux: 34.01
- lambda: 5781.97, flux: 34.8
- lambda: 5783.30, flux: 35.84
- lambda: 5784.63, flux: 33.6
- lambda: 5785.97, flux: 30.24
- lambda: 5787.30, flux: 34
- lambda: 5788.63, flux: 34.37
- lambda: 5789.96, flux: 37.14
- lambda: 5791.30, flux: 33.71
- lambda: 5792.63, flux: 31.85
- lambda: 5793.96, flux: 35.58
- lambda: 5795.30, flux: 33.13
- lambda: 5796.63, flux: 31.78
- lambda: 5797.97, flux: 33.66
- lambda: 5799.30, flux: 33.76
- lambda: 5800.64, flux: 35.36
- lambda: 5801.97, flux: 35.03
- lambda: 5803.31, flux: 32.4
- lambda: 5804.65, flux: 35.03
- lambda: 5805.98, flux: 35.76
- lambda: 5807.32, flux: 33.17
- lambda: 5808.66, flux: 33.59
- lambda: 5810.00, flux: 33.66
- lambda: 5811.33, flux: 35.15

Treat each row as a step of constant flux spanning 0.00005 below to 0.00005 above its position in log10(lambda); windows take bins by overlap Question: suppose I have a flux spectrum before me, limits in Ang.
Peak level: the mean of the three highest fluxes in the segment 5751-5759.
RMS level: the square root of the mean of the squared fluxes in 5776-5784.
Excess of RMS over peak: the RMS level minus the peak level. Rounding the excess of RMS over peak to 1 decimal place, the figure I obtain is -1.0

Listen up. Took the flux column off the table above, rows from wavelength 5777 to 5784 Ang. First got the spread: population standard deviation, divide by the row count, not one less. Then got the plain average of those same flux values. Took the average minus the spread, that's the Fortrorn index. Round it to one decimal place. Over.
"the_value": 33.6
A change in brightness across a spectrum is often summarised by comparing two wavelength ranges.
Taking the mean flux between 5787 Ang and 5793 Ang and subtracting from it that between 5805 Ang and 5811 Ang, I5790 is 0.2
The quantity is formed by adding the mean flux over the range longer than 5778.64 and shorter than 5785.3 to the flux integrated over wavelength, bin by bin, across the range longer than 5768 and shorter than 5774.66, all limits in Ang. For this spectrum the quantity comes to 245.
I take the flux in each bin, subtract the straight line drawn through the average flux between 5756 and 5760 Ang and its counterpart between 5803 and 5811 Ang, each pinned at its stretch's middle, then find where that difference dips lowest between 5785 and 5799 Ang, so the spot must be 5785.97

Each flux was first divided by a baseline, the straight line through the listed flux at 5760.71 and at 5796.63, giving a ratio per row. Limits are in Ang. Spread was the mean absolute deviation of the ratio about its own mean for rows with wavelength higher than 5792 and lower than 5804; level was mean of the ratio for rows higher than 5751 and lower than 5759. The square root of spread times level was 0.196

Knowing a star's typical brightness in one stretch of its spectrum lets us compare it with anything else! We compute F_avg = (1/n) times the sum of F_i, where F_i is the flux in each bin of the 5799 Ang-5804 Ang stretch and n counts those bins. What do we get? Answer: 34.1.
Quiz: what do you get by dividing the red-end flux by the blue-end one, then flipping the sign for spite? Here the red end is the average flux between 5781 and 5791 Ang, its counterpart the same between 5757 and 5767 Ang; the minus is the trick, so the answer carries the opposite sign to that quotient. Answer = -1.007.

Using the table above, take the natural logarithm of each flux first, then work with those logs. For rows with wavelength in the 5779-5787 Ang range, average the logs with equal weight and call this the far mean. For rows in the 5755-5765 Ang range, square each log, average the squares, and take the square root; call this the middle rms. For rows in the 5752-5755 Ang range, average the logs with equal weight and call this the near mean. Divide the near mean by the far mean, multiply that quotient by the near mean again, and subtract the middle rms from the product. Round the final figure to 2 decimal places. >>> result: 0.06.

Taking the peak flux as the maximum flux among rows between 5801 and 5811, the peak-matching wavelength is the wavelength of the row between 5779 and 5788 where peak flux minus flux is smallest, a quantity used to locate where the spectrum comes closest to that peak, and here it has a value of 5783.30 Ang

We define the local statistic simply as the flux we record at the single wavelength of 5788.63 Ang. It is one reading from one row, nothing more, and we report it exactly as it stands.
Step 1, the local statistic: 34.37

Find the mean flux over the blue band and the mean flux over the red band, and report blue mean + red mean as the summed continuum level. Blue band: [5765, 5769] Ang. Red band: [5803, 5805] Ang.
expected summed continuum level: 65.7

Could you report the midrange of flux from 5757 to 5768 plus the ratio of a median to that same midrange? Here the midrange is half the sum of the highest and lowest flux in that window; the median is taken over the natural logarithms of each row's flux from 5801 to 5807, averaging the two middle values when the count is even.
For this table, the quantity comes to 33.7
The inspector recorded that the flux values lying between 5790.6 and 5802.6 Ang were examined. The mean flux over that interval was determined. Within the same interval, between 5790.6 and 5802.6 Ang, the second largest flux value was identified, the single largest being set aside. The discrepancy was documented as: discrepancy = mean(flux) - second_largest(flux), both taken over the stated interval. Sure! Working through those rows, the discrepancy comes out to -1.6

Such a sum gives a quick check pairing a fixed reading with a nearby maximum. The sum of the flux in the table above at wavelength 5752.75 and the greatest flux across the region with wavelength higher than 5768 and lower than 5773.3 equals 69.2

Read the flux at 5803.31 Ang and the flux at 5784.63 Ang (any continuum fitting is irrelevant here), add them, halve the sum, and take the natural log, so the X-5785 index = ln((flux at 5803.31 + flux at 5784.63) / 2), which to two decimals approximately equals 3.50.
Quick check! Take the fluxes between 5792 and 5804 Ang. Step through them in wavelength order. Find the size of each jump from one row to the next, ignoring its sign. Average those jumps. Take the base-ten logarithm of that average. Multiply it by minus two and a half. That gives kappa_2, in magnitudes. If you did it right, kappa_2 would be -0.6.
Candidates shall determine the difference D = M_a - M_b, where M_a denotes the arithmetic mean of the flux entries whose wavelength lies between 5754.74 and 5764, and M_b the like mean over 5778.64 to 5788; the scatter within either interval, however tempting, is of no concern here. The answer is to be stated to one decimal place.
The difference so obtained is 0.8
